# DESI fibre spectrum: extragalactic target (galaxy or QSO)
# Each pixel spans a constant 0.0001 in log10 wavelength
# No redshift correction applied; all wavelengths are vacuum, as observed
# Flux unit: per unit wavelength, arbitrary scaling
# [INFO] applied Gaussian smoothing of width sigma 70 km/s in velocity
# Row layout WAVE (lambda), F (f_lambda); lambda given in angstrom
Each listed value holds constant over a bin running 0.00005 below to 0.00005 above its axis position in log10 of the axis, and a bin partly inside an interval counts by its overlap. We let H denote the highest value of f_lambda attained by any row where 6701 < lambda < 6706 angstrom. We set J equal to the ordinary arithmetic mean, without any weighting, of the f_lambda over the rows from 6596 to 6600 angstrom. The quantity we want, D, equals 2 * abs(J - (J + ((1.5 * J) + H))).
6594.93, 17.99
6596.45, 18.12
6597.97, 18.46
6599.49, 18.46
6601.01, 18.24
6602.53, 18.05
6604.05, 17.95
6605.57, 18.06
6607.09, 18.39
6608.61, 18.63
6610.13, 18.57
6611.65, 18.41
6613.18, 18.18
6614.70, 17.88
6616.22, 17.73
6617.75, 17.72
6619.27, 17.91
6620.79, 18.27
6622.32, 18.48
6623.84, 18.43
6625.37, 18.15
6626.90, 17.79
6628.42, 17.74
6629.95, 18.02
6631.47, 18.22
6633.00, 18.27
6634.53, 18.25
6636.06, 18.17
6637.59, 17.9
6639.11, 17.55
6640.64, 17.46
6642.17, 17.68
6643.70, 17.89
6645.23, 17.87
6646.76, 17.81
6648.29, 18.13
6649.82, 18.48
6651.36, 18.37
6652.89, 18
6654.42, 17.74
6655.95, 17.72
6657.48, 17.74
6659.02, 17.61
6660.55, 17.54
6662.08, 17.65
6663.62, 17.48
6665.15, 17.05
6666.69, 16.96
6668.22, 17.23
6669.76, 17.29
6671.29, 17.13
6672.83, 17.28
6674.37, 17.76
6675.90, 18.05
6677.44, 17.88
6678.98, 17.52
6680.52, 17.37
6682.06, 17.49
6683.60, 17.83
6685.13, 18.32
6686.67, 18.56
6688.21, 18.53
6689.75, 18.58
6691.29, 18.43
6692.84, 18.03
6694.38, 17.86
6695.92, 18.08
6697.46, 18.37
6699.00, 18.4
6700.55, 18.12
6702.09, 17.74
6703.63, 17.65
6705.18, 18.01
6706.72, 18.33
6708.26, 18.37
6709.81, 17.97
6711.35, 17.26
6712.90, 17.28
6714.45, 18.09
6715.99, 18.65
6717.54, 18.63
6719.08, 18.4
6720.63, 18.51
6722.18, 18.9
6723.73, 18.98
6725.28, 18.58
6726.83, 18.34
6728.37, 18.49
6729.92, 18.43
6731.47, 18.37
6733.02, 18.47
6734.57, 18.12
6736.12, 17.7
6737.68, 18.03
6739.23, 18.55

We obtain 91.1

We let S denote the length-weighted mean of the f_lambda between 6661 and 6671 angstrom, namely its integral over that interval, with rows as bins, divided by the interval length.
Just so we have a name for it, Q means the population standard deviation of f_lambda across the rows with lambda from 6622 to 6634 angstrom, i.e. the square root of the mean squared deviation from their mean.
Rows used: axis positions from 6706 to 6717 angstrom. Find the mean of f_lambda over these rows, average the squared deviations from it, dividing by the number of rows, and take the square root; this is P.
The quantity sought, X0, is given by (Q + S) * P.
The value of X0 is 8.8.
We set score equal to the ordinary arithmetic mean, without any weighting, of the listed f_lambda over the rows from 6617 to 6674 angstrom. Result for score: 17.8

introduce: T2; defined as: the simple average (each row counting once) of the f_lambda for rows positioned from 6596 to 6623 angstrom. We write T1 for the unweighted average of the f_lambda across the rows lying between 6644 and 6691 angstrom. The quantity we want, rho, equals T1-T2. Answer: -0.43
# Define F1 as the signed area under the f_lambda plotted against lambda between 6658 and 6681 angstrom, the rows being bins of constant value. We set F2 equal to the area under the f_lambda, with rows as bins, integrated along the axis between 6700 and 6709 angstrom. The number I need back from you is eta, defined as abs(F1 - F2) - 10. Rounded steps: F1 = 401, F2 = 162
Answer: 229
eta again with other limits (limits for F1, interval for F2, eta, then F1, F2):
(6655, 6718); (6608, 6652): 320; 1124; 795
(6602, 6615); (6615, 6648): 346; 237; 593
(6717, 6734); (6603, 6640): 345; 315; 670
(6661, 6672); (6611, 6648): 466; 190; 666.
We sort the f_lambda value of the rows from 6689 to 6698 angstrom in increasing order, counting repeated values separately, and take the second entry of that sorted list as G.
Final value 18.03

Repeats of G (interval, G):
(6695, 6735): 17.28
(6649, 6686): 17.05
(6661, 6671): 17.05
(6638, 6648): 17.55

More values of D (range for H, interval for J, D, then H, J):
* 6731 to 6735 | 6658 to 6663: 89.7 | 18.47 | 17.6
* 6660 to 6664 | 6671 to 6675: 87.5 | 17.65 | 17.4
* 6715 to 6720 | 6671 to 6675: 89.5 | 18.65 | 17.4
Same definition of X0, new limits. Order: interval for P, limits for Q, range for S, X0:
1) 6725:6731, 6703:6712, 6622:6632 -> 1.6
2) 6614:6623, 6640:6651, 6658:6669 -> 5.0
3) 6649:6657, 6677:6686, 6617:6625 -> 5.8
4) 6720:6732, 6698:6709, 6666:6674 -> 3.9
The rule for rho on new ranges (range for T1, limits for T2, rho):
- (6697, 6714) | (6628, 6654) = -0.03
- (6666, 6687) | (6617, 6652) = -0.41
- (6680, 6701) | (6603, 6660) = 0.11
